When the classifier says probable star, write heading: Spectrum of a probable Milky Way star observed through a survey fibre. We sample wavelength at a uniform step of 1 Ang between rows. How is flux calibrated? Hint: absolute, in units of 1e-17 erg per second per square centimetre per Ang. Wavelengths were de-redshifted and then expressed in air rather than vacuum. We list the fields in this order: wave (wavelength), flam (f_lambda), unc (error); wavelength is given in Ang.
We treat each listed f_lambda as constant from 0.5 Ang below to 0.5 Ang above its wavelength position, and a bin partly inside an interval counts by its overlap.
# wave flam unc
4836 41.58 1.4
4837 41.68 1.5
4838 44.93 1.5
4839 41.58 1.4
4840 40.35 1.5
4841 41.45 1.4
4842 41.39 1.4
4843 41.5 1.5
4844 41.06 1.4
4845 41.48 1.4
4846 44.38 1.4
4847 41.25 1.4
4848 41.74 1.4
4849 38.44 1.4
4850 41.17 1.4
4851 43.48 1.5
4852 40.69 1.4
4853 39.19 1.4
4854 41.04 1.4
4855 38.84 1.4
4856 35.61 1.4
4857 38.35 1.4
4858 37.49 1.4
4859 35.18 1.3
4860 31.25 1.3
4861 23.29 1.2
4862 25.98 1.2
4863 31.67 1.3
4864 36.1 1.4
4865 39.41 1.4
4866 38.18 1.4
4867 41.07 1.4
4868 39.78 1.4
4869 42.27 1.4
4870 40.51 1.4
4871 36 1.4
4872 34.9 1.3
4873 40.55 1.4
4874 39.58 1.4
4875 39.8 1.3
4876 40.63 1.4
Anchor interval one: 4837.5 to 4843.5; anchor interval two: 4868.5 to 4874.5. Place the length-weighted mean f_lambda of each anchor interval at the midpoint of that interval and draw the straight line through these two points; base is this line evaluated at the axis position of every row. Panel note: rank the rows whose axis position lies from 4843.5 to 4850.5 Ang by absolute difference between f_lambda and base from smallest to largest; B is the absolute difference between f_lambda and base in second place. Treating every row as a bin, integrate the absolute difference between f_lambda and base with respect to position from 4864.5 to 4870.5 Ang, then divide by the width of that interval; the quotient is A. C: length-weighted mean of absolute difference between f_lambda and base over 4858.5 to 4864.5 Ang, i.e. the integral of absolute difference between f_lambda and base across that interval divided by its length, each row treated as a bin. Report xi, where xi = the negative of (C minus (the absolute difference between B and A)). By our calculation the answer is -8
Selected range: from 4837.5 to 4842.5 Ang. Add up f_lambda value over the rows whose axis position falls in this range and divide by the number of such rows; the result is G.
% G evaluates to 41.9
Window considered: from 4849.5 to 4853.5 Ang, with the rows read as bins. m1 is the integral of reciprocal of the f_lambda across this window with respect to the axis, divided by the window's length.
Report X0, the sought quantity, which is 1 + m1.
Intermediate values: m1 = 0.024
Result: 1.02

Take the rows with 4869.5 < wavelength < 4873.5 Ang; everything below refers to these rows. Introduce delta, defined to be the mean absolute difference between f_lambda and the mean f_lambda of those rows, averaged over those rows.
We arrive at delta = 2.5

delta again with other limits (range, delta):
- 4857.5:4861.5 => 4.5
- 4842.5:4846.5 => 1.1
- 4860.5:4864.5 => 4.6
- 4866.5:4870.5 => 0.8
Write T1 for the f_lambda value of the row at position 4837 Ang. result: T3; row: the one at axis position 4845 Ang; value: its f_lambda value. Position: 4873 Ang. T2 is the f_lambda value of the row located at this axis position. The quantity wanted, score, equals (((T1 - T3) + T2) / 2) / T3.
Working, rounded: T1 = 41.68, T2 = 40.55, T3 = 41.48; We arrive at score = 0.49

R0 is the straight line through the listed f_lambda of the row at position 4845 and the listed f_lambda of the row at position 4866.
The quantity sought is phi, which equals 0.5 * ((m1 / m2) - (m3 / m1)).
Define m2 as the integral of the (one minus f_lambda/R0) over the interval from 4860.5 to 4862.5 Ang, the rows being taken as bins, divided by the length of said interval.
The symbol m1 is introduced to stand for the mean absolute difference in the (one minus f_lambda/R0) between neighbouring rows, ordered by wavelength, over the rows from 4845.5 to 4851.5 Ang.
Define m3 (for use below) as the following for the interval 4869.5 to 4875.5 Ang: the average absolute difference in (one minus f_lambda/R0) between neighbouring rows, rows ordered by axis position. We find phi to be -0.5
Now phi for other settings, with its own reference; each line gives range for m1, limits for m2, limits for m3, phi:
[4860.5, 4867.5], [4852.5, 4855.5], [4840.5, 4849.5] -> 4.6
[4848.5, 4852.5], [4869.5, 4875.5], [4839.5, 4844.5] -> -1.0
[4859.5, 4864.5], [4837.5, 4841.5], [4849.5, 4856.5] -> 10.3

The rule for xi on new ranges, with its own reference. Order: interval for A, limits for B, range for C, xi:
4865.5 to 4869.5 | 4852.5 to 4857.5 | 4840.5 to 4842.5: 0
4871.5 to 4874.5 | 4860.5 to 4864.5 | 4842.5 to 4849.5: 5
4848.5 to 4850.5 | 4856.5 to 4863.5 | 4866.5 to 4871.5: -1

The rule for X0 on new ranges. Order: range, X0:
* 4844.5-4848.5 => 1.02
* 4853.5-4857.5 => 1.03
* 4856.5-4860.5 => 1.03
